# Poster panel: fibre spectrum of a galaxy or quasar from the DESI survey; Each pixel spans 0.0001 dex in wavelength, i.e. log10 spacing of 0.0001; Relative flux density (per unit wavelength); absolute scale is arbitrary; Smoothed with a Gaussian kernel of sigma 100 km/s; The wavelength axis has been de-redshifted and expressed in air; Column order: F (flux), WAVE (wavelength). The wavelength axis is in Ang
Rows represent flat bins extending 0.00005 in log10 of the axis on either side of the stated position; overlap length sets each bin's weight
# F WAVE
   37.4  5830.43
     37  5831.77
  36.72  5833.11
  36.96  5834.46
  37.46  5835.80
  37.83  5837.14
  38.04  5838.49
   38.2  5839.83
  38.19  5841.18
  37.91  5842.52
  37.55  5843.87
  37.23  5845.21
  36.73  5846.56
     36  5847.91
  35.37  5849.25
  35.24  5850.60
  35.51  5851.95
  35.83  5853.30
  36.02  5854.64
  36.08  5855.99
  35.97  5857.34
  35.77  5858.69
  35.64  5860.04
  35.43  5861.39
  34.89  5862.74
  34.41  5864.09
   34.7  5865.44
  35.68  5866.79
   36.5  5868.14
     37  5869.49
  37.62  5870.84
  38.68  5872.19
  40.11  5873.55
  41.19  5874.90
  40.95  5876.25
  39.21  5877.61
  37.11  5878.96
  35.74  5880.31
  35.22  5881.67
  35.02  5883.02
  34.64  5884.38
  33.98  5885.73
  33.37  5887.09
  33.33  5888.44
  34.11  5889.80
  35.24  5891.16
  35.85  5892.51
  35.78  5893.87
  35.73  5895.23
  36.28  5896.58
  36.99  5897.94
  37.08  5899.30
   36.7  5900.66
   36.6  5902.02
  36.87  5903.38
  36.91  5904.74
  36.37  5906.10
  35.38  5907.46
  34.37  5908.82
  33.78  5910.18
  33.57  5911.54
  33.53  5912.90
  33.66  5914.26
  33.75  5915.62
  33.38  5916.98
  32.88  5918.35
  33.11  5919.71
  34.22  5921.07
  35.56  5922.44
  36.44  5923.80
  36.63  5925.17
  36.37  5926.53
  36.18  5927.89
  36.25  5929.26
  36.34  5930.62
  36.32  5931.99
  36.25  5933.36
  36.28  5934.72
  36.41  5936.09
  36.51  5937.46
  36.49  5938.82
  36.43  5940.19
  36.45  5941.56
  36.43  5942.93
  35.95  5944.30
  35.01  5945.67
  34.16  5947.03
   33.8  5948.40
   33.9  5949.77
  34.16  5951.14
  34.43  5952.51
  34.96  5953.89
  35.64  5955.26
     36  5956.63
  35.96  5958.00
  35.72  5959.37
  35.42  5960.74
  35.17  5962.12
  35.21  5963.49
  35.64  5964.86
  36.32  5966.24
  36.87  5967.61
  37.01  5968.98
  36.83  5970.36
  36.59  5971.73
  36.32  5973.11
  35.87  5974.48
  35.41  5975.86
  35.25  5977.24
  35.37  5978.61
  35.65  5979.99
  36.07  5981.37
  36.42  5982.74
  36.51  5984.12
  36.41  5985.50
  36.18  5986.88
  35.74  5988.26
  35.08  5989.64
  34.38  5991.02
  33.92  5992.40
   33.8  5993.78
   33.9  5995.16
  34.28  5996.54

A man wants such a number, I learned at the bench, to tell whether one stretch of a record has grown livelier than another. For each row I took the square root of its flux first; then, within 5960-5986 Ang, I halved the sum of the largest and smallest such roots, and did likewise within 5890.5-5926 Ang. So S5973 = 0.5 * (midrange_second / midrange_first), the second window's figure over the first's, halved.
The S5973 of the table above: 0.492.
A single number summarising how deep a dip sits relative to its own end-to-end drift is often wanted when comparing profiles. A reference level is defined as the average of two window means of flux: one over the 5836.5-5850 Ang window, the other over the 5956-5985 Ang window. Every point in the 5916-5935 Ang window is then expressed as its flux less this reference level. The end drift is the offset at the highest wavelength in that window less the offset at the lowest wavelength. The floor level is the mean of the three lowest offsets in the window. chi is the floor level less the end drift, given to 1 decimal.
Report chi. -6.4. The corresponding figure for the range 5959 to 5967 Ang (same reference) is -2.0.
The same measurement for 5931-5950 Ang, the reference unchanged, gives -0.3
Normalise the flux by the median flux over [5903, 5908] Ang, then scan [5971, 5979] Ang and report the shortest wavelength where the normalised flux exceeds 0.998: 5971.73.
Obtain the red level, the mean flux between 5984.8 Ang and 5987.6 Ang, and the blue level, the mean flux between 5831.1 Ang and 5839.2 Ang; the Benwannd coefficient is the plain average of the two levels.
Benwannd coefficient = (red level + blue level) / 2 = 36.8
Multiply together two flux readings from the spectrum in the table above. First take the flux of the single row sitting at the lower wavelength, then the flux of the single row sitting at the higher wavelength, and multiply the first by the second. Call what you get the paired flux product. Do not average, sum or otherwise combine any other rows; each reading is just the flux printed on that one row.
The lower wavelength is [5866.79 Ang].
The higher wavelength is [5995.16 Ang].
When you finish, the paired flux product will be 1210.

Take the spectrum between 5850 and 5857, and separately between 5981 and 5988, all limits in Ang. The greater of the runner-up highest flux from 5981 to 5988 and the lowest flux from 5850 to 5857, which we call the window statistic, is 36.4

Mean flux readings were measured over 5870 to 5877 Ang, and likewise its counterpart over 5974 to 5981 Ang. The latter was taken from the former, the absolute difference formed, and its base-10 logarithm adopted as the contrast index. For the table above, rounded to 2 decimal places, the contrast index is 0.62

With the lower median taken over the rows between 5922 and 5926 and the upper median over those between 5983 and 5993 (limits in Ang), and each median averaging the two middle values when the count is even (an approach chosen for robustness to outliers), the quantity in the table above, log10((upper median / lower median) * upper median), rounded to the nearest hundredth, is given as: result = 1.54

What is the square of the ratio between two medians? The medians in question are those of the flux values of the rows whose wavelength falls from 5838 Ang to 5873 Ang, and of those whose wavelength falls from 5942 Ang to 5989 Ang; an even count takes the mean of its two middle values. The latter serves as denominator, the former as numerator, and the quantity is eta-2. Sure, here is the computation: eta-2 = 1.02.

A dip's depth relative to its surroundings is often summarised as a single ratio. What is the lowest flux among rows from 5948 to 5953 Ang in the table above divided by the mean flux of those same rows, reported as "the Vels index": 0.992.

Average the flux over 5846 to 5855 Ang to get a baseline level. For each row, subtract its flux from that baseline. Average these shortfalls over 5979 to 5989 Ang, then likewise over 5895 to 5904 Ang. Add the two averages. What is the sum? -1.1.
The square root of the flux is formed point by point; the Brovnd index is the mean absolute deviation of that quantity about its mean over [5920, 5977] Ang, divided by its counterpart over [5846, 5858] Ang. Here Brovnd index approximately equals 2.13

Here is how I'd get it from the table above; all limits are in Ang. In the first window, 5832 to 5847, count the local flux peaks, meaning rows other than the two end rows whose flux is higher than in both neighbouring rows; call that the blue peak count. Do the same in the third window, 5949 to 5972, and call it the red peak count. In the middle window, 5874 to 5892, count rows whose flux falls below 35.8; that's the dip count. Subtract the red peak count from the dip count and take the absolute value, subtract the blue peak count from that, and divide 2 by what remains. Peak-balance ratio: 0.3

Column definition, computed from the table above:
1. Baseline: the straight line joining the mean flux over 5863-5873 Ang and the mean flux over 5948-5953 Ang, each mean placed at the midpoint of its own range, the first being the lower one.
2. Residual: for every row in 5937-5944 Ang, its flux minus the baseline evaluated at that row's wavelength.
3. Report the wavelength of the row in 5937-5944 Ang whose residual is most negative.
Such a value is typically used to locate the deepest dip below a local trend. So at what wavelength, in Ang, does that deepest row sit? 5940.19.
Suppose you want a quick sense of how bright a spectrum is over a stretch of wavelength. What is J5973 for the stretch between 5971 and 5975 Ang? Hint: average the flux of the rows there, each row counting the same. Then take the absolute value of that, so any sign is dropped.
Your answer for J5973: 36.3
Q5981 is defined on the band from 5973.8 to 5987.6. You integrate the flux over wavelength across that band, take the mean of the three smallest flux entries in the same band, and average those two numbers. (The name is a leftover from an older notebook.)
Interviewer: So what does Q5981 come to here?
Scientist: 265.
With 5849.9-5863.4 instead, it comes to 258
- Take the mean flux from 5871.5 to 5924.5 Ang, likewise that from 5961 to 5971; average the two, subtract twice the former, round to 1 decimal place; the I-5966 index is -35.5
